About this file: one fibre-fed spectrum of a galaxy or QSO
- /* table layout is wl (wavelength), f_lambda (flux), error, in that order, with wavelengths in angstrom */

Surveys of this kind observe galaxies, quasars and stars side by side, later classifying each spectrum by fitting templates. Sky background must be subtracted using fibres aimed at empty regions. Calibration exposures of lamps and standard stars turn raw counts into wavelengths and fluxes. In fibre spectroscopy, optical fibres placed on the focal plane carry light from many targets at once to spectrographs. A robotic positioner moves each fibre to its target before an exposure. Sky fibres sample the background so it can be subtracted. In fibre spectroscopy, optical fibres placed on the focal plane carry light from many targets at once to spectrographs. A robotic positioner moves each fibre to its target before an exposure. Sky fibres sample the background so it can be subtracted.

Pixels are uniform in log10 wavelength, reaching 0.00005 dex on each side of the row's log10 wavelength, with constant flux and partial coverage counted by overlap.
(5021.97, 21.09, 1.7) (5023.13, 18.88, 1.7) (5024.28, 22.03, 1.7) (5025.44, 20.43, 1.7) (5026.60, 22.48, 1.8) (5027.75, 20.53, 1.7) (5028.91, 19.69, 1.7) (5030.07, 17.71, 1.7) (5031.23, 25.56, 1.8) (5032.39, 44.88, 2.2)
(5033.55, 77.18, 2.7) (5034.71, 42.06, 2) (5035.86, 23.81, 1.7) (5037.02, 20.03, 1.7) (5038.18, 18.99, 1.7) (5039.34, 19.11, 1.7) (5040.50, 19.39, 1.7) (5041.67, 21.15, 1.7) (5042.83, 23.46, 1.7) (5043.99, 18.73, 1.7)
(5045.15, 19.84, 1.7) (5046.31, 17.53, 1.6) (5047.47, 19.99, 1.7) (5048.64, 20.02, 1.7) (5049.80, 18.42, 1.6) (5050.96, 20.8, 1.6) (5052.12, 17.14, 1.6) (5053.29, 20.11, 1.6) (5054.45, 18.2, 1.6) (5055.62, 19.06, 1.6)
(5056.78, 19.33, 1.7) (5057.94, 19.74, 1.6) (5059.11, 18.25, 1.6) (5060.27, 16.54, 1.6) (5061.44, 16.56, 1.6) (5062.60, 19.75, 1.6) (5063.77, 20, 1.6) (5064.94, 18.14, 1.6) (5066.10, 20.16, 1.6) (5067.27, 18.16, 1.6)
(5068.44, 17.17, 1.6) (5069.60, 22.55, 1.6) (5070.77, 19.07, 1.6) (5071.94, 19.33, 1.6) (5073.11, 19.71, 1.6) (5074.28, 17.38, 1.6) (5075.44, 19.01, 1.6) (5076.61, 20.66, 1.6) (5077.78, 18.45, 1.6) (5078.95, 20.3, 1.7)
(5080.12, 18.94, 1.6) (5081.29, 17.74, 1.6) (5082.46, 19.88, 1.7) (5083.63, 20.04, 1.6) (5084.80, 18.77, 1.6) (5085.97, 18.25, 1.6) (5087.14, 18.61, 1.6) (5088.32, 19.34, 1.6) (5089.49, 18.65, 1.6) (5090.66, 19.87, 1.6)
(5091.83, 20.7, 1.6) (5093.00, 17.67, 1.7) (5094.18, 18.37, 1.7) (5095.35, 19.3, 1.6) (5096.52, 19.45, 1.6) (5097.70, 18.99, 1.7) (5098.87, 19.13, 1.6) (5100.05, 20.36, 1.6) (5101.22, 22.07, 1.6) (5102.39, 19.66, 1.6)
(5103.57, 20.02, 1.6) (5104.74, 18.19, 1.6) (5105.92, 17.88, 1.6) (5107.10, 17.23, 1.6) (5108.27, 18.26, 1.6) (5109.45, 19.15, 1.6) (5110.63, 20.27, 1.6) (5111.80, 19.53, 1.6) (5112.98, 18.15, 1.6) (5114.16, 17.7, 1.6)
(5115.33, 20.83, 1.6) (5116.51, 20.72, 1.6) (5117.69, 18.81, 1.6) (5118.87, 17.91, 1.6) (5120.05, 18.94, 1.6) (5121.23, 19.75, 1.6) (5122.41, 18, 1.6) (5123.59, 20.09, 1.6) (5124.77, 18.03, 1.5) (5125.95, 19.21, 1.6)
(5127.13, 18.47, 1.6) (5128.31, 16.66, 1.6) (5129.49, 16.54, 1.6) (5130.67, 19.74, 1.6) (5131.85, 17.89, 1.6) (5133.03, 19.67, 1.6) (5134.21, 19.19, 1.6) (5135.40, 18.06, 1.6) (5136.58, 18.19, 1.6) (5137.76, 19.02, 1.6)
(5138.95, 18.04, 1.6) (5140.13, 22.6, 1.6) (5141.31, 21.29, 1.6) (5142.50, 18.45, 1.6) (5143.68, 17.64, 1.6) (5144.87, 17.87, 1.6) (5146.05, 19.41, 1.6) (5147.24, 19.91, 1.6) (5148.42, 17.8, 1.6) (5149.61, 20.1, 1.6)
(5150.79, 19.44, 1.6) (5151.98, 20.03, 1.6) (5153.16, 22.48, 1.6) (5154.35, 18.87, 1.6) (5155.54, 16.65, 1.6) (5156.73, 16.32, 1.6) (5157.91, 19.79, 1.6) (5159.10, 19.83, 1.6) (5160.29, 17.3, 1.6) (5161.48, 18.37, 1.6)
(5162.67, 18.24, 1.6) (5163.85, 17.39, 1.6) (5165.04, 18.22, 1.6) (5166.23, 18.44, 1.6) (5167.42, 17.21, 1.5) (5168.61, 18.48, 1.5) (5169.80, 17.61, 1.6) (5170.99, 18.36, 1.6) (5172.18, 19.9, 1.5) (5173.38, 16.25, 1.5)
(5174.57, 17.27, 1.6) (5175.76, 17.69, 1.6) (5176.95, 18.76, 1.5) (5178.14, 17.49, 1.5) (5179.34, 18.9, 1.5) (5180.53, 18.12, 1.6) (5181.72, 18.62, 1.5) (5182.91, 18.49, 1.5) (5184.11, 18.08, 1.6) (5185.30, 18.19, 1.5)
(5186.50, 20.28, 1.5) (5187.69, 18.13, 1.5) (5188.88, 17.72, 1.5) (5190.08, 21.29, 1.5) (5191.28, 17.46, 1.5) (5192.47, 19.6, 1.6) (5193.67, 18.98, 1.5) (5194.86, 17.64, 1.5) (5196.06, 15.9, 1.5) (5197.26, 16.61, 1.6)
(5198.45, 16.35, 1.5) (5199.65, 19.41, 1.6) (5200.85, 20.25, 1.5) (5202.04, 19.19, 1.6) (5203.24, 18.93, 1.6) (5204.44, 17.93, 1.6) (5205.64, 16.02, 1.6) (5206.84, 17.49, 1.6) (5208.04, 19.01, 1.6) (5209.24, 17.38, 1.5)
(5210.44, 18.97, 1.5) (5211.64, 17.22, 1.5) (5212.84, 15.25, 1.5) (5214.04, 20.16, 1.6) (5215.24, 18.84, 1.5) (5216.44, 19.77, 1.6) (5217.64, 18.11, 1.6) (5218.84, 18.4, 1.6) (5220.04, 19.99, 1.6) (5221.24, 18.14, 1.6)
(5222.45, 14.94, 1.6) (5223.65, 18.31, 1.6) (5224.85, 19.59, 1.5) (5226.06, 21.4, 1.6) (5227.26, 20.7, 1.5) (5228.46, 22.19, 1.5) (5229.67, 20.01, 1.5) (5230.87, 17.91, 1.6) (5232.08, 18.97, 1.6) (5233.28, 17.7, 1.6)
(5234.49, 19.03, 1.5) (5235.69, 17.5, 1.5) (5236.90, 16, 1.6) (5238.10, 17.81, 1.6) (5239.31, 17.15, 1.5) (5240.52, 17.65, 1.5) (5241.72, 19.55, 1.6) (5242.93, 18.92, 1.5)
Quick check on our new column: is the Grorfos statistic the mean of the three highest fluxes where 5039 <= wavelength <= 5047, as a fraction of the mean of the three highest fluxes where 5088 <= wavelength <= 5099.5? 1.07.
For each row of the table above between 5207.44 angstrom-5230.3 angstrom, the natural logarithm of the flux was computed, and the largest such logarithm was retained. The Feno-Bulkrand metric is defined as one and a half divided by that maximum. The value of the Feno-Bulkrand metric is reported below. 0.484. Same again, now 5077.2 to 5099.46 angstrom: 0.495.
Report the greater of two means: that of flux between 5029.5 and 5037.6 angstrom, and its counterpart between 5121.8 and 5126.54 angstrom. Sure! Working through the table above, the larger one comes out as 35.9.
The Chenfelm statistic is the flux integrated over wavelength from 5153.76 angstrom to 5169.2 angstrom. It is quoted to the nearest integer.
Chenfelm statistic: 279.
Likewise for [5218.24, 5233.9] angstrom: 299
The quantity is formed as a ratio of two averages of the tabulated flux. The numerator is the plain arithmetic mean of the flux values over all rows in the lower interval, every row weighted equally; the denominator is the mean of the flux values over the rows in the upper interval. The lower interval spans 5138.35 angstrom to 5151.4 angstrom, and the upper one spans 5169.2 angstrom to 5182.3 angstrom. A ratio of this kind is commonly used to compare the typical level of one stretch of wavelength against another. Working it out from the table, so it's 1.07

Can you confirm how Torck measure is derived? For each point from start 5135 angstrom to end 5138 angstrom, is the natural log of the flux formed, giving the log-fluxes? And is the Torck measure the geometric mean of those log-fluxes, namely 2.913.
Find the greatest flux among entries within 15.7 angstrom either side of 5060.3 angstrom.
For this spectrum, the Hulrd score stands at 22.55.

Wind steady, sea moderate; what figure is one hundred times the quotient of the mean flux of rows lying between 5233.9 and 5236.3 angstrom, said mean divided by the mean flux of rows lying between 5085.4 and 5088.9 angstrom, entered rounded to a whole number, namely 98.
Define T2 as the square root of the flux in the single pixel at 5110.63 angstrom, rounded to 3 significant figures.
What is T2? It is 4.50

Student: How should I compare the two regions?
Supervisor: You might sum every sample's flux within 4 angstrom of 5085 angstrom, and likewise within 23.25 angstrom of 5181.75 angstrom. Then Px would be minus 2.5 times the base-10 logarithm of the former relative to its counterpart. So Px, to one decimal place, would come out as 1.8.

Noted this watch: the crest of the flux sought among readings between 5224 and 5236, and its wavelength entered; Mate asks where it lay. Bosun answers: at 5228.46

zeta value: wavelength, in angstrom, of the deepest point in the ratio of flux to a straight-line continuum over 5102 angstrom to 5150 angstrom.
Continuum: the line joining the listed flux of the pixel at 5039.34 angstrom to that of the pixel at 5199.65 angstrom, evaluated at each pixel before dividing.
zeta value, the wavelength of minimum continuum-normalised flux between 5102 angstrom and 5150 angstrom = 5129.49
